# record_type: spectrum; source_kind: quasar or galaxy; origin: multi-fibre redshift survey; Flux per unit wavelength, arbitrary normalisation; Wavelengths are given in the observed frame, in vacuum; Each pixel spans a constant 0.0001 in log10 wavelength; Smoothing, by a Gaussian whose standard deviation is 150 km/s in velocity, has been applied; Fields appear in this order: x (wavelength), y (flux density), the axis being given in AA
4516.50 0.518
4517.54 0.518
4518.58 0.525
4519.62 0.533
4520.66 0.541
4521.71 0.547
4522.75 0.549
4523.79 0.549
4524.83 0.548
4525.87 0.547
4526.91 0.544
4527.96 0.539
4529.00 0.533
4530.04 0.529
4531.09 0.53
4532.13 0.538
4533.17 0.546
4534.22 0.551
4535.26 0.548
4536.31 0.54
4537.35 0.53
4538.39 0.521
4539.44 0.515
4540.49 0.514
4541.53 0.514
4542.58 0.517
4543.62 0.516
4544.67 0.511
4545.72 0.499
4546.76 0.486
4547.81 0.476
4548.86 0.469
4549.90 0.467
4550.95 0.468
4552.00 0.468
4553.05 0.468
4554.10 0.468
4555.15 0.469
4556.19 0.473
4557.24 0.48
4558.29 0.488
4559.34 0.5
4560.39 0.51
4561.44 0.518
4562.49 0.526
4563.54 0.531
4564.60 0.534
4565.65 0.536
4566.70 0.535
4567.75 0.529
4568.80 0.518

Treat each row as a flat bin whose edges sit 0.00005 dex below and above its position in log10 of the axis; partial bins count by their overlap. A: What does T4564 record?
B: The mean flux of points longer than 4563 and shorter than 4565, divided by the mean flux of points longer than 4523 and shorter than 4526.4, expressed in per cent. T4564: 97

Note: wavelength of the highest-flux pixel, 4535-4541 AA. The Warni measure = 4535.26 AA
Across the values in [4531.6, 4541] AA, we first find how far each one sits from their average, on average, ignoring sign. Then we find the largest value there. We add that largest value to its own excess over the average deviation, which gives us 1.09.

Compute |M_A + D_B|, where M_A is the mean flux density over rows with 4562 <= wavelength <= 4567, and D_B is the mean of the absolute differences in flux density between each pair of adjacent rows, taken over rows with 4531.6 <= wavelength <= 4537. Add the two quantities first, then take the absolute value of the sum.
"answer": 0.538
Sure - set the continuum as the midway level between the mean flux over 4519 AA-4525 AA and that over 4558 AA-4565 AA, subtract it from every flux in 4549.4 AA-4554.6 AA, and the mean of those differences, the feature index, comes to -0.062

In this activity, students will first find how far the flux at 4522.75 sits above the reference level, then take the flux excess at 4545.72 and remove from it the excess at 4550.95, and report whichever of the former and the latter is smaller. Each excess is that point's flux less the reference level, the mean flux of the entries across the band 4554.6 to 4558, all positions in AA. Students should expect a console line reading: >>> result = 0.031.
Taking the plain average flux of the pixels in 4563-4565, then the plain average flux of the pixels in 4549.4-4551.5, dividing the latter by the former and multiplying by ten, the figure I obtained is 8.8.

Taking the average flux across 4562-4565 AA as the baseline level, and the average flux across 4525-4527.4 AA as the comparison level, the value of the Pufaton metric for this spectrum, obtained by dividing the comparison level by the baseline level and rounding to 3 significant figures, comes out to 1.03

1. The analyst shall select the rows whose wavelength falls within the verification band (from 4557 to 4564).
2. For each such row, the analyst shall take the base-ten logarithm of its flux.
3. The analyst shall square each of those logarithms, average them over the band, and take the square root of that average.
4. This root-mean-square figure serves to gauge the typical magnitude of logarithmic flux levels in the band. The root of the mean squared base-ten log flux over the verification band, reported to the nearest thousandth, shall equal 0.295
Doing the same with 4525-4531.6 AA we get 0.270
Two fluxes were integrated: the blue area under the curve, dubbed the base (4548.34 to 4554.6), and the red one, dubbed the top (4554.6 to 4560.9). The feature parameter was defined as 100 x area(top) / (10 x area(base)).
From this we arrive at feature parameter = 10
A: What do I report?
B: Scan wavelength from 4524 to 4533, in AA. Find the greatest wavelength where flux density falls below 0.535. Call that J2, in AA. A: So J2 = 4531.09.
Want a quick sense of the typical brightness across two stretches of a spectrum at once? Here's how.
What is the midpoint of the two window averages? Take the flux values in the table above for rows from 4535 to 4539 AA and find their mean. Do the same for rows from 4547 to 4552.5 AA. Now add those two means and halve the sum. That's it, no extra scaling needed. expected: 0.502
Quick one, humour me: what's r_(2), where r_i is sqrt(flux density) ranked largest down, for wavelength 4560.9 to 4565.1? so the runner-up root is 0.729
